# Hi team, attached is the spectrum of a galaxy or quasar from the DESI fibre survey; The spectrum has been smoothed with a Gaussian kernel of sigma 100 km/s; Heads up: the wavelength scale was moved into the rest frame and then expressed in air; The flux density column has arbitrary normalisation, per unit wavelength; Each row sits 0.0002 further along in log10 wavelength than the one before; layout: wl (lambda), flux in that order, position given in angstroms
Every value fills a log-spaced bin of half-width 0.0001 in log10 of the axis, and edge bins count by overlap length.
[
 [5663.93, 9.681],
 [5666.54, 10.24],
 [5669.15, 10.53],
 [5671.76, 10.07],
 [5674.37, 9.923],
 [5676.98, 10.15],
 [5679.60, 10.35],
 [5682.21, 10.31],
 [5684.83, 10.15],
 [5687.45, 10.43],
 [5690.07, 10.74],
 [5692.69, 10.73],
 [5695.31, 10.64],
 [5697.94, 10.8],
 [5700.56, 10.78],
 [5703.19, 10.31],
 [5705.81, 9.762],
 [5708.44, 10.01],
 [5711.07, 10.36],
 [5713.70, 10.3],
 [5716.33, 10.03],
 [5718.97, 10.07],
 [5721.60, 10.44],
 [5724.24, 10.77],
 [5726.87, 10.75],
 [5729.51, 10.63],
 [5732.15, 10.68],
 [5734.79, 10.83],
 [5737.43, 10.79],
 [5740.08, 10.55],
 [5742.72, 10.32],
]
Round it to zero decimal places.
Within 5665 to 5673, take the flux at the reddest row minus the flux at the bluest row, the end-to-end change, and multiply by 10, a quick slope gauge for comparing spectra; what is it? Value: -2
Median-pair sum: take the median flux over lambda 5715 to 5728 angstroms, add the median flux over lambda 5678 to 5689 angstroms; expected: 20.77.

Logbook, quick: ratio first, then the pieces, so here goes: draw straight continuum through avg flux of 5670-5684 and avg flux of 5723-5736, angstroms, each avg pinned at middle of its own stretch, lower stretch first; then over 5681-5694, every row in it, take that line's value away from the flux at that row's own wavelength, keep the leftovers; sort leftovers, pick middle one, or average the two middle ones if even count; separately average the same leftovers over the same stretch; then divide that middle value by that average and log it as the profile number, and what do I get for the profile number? 0.8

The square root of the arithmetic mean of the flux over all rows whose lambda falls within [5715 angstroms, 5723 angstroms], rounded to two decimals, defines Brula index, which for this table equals 3.19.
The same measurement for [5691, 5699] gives 3.27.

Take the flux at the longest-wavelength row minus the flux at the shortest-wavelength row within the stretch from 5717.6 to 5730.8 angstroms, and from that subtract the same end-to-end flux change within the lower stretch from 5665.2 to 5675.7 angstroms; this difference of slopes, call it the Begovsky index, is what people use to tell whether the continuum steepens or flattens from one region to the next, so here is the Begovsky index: 0.9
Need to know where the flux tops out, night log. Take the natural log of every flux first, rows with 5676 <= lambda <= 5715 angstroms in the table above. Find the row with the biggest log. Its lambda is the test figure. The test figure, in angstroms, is 5697.94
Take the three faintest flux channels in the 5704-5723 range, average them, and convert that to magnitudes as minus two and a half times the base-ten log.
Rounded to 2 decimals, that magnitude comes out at -2.49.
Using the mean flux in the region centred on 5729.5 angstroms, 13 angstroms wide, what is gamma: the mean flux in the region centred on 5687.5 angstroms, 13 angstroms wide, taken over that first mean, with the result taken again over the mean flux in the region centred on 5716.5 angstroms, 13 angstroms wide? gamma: 0.095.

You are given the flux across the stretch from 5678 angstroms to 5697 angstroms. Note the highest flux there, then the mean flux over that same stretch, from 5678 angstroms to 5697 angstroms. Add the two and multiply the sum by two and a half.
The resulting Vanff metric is 53.0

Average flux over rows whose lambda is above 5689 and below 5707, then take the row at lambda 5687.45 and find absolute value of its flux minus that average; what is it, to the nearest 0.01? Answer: 0.11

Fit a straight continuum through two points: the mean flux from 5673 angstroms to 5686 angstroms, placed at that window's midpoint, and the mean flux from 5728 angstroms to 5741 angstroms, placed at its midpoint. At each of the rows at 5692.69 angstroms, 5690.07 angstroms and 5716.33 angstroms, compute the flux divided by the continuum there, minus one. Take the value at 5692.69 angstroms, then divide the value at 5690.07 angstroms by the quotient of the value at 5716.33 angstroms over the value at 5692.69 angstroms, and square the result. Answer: 0.0016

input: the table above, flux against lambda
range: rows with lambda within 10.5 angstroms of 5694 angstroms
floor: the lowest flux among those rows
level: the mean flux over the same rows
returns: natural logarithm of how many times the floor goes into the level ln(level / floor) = 0.041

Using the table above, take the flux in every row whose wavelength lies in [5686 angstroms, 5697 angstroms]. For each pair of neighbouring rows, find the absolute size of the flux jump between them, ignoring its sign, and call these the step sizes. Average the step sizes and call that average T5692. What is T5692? 0.14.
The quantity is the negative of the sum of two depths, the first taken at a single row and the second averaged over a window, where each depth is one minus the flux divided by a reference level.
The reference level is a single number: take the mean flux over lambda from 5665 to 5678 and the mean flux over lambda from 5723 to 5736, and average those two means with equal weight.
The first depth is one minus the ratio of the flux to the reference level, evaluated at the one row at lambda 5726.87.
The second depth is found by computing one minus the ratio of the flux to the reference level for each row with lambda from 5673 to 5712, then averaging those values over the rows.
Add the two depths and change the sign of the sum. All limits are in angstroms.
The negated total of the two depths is 0.019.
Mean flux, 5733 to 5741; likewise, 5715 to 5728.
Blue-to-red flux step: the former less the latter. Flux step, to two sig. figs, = 0.31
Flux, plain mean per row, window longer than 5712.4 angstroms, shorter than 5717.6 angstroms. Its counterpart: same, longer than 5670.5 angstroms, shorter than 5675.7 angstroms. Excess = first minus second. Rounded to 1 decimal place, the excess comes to 0.2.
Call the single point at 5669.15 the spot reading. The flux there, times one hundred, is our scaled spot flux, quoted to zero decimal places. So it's 1053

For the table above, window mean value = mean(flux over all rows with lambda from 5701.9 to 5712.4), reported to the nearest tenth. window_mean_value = 10.1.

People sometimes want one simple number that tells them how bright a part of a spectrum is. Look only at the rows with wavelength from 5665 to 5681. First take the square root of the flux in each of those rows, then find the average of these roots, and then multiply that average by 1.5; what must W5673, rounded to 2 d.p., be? 4.79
